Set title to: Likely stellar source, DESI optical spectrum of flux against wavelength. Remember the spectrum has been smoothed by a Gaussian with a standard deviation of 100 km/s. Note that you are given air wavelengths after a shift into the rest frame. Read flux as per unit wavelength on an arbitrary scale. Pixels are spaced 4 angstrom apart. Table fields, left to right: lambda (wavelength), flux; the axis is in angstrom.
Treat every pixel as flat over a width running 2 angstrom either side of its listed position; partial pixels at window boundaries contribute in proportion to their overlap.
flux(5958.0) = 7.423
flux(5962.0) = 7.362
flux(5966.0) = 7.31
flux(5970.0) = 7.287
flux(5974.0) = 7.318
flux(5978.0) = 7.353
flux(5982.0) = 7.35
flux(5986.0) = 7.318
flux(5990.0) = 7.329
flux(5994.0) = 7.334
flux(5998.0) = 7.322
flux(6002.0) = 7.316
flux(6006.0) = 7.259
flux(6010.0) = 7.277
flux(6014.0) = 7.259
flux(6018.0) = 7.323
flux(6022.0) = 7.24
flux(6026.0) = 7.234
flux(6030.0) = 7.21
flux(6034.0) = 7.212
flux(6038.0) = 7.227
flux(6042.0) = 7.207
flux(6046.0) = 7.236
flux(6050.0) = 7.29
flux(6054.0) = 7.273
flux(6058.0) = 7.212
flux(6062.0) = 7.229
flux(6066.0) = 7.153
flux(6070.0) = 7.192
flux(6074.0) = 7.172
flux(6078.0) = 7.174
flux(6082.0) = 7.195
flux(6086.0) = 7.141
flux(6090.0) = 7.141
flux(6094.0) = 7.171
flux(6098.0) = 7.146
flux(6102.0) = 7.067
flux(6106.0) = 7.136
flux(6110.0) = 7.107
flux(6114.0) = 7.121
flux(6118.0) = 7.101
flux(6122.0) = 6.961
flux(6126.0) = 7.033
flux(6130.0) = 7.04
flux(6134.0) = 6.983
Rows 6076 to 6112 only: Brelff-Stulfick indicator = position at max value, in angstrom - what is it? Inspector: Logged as 6082.0 angstrom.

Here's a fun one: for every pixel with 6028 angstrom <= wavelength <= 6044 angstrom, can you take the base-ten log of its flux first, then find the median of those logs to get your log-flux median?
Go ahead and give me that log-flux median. 0.858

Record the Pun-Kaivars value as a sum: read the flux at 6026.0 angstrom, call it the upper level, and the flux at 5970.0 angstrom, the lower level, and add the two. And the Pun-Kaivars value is 14.52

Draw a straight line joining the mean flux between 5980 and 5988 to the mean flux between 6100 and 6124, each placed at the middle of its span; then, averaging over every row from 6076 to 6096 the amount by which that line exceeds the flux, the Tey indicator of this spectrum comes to -0.031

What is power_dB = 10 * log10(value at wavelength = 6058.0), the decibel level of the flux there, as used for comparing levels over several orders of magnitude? 8.58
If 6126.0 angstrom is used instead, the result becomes 8.47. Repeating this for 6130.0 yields 8.48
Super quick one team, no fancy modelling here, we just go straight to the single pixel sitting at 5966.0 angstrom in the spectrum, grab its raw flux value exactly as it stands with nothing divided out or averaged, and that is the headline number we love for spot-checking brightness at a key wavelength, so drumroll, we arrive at 7.31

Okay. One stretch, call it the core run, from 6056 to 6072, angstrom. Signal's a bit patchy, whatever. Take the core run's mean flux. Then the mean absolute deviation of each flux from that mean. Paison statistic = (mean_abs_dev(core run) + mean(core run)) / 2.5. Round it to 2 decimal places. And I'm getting 2.89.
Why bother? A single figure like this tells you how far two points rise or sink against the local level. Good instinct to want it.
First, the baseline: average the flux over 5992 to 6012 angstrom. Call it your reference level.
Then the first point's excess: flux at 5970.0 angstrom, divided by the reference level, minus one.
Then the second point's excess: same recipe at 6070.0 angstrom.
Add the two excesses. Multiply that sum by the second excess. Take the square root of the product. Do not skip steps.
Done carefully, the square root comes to 0.016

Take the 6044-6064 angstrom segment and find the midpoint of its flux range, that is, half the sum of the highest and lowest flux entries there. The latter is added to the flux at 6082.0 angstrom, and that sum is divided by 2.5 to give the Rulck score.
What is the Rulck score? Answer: 5.78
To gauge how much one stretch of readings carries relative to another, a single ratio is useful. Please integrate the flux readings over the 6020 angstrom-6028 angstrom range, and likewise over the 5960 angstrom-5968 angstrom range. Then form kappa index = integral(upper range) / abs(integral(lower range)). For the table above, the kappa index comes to 0.987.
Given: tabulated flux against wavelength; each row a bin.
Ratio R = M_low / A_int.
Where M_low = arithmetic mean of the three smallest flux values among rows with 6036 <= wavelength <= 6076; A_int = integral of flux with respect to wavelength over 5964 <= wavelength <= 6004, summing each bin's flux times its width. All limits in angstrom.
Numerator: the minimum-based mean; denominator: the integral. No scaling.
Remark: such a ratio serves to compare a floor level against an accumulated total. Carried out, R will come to 0.0245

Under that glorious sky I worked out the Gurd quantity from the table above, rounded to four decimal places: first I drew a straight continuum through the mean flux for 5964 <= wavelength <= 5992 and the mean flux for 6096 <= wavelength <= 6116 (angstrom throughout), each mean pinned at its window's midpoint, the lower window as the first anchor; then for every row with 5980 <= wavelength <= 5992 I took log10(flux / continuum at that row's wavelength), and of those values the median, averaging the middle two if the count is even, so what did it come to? 0.0015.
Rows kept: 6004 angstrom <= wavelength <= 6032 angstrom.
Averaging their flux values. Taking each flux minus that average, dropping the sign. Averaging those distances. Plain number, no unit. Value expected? 0.025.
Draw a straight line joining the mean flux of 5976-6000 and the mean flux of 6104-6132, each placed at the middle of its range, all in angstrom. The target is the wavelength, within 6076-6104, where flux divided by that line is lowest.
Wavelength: 6102.0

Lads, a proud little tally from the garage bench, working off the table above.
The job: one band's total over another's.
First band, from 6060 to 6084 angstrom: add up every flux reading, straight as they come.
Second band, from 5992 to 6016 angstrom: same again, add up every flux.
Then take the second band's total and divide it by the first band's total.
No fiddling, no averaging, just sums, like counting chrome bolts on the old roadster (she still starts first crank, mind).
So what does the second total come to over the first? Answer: 1.02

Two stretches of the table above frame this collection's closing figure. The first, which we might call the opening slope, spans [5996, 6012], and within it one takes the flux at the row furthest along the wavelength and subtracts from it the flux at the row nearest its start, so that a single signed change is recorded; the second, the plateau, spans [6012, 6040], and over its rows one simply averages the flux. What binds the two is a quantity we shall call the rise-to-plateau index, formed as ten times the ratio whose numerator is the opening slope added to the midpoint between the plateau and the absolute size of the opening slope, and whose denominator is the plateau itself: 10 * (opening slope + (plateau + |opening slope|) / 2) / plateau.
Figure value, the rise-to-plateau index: 4.97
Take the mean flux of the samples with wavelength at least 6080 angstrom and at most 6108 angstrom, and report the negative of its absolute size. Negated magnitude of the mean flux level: -7.14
